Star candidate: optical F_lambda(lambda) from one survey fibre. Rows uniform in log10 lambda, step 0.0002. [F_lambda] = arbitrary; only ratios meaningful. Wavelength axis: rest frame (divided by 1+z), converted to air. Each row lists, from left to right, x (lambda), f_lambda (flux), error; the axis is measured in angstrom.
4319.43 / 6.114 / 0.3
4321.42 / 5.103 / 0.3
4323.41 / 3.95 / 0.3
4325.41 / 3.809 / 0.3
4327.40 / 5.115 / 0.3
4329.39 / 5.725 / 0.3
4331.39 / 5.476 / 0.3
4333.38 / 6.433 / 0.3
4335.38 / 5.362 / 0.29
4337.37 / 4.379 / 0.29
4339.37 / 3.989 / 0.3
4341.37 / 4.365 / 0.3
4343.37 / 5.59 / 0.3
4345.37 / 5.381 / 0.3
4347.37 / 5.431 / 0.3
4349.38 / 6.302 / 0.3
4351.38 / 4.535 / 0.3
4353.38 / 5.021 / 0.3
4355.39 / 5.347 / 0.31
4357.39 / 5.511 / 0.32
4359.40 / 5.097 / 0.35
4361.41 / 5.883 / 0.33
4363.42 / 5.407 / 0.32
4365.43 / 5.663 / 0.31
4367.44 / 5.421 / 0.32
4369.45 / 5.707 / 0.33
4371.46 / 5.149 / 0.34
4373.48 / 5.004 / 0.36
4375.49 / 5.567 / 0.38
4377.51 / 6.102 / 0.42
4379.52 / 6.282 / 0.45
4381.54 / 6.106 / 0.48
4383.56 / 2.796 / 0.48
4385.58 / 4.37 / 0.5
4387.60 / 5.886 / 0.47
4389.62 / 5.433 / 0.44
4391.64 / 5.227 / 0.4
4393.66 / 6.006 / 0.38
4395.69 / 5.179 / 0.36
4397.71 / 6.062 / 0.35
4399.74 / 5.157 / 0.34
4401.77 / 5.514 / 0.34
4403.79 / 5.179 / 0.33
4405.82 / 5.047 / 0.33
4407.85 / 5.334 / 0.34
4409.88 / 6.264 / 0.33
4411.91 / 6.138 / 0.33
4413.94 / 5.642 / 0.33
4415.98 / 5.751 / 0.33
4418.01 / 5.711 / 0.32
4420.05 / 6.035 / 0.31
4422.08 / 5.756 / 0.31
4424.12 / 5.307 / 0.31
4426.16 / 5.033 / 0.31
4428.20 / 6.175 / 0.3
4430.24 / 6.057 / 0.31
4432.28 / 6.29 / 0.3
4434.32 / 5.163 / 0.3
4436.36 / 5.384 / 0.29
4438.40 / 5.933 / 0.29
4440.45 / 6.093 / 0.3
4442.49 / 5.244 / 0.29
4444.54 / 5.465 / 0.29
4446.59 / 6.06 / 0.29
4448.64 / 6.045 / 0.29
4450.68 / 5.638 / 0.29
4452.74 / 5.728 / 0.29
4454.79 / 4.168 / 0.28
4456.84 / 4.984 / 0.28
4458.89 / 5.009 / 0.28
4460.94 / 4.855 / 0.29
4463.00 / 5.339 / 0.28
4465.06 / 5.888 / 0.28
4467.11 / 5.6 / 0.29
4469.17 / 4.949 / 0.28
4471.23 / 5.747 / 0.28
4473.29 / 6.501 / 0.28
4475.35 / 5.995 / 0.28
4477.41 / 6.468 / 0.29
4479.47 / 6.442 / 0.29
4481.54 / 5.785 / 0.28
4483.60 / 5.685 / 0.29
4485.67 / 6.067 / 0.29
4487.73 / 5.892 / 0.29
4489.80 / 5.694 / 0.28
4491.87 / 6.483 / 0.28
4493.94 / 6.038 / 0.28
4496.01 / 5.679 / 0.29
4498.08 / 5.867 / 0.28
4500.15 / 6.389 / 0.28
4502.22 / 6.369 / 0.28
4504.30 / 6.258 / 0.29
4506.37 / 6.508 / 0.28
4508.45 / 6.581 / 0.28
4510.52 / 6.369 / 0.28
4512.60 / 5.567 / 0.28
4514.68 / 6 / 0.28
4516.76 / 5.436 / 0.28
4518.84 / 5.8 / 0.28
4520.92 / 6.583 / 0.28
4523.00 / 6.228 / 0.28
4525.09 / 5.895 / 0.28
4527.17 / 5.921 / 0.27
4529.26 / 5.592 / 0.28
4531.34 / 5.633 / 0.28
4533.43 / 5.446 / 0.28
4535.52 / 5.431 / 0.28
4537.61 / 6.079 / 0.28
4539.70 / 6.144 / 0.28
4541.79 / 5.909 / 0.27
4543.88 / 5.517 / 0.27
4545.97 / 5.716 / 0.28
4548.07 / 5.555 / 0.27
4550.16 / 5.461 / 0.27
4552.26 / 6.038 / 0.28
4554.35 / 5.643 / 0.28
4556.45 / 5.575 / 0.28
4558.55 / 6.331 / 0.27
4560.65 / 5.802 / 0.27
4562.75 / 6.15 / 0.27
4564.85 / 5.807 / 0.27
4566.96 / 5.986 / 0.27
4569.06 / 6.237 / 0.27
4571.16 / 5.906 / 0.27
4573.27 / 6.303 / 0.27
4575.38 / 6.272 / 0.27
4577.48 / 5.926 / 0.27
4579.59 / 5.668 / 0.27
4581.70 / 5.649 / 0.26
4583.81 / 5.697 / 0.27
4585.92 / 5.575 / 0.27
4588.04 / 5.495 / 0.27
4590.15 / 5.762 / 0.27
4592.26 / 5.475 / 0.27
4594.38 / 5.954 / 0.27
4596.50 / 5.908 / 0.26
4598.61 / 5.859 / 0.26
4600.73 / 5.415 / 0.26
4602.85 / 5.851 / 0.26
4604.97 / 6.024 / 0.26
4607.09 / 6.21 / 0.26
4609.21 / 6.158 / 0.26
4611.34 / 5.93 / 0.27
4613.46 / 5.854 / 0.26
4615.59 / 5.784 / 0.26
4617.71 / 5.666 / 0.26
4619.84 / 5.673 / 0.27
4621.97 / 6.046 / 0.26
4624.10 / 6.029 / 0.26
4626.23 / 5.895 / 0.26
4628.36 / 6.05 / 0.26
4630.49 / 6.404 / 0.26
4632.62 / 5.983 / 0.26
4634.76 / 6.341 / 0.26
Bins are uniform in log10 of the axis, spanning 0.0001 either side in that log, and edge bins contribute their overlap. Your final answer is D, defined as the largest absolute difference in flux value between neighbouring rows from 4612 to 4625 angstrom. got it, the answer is 0.37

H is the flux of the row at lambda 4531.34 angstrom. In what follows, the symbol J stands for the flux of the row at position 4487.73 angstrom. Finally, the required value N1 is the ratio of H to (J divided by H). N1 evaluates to 5.4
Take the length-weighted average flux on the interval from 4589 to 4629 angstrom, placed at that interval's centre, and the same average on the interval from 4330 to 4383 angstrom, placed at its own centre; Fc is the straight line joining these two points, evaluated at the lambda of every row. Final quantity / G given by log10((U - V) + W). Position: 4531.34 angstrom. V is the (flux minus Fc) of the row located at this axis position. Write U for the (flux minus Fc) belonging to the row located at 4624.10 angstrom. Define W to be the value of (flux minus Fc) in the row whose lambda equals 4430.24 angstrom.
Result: -0.1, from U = 0.1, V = -0.1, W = 0.53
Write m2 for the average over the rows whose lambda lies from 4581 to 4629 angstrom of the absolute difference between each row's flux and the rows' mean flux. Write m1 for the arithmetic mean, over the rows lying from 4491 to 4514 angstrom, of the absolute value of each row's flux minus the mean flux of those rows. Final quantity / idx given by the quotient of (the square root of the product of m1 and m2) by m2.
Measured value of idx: 1.3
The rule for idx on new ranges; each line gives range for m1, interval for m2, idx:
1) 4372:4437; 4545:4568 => 1.5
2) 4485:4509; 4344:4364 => 0.9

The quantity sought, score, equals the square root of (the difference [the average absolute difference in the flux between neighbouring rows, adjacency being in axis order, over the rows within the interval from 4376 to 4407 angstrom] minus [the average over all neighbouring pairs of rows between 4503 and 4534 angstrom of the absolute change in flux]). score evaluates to 0.70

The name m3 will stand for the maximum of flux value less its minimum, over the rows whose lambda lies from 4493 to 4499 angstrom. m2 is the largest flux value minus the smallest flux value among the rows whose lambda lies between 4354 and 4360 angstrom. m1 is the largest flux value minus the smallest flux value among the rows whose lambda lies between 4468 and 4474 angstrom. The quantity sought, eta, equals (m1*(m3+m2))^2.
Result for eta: 1.4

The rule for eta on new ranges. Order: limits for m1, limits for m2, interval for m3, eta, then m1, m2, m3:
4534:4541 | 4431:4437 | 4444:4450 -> 1.5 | 0.7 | 1.1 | 0.6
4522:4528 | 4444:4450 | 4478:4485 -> 0.2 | 0.3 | 0.6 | 0.8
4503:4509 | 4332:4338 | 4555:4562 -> 0.8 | 0.3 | 2.1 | 0.8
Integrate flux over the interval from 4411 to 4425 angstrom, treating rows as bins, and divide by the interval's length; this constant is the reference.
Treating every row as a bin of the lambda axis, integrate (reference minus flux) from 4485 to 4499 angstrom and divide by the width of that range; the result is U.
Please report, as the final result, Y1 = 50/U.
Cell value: -257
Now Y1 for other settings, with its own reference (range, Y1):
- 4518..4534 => -363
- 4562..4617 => -444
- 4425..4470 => 194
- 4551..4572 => -278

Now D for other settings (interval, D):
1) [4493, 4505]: 0.52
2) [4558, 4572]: 0.53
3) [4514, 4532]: 0.78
